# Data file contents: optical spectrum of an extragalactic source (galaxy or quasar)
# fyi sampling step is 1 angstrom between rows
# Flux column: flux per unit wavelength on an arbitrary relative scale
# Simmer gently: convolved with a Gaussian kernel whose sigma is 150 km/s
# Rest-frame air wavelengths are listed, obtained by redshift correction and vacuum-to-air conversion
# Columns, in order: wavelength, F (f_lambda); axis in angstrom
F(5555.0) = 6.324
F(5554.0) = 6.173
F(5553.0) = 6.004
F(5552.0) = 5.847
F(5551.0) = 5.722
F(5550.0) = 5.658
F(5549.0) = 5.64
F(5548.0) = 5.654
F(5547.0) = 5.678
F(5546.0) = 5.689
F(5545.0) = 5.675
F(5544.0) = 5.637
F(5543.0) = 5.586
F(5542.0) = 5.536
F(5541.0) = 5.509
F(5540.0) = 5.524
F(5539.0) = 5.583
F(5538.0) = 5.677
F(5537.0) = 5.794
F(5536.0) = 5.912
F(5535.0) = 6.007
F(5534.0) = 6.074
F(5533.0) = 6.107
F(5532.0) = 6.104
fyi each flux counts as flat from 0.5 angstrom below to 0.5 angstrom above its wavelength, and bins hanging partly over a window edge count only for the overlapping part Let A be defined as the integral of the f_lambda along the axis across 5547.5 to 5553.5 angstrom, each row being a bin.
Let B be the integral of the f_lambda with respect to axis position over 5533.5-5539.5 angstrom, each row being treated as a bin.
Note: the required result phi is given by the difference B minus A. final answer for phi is 0.52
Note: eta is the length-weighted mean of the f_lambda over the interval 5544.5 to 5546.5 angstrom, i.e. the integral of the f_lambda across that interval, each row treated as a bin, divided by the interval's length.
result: 5.68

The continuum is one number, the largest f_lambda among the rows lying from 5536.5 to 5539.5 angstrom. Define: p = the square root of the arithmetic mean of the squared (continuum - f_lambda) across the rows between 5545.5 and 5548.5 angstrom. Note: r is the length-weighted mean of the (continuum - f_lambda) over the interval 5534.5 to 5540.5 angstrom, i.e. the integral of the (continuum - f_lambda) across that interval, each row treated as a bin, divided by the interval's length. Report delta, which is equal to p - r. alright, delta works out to 0.077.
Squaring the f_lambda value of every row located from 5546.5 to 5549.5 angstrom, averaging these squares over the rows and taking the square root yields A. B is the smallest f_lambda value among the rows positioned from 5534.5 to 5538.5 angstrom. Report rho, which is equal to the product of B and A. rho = 32.1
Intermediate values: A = 5.66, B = 5.677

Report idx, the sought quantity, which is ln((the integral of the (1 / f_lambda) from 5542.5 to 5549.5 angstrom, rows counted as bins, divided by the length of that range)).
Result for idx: -1.73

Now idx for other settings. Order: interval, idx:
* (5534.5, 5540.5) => -1.75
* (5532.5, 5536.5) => -1.80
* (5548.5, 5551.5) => -1.74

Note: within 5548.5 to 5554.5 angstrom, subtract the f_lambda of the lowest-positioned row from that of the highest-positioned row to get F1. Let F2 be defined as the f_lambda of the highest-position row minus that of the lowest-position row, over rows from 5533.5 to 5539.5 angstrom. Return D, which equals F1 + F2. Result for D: 0.0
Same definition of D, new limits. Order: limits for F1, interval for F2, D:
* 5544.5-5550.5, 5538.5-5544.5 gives 0.0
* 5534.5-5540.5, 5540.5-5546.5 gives -0.3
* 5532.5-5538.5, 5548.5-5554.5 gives 0.1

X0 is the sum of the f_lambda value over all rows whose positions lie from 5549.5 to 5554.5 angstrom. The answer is 29.4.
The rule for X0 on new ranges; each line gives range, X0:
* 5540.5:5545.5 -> 27.9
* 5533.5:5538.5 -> 29.5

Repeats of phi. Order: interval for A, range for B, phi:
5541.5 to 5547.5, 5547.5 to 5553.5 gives 0.72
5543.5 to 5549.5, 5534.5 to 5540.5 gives 0.52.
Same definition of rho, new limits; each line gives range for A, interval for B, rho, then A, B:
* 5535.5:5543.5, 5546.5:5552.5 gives 31.8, 5.64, 5.64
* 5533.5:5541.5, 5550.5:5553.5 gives 33.0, 5.76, 5.722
